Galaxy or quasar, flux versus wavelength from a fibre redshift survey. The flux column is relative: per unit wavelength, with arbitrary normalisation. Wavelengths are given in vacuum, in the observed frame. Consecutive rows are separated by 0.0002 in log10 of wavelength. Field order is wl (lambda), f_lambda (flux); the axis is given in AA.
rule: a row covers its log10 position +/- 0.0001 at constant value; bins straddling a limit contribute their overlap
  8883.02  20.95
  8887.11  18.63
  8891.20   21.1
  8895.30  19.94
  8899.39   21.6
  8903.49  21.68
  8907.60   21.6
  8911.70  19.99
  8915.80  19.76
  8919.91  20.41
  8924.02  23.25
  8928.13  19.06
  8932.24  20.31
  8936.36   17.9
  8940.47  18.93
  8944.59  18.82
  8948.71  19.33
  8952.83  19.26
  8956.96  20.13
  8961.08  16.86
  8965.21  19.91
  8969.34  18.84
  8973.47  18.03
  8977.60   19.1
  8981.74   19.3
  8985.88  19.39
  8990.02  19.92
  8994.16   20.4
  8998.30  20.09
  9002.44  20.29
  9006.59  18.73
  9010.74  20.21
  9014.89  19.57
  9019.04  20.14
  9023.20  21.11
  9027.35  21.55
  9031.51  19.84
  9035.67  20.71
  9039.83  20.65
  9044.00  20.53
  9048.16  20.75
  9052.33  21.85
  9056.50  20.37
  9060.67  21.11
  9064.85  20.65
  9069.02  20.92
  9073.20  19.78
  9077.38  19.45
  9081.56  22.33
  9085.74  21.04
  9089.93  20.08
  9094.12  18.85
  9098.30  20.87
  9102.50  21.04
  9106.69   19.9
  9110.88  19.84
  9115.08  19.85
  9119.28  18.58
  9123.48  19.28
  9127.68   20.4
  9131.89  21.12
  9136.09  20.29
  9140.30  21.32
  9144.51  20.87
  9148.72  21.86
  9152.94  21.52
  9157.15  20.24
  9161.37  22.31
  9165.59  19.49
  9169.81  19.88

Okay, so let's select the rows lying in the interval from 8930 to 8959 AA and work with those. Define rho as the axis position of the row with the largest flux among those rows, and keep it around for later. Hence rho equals 8932.24 AA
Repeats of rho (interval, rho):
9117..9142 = 9140.30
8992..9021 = 8994.16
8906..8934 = 8924.02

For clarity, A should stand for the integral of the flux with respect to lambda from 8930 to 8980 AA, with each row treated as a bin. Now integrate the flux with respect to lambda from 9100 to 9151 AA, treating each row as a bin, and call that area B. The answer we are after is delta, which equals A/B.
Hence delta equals 0.91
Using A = 948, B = 1039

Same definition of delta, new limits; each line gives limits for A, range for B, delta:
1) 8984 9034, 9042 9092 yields 0.97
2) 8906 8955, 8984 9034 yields 0.97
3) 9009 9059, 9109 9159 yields 1.01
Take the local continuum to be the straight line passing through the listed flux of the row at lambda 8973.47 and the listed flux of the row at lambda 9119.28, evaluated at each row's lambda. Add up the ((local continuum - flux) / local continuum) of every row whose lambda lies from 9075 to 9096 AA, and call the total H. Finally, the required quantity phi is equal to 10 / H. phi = -19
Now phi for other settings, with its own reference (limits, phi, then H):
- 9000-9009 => -67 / -0.15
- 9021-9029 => -29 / -0.34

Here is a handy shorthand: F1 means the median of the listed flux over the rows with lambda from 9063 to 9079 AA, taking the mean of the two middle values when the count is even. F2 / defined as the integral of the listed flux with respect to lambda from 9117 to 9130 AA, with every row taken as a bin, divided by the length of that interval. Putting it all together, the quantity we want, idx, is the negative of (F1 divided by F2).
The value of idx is -1.04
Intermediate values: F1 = 20.2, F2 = 19.4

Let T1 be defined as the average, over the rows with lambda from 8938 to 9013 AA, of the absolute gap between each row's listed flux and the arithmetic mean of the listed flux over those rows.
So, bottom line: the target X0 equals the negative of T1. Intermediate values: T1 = 0.66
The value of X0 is -0.66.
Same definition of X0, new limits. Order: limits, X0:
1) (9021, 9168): -0.72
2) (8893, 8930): -1.09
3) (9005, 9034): -0.68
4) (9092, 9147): -0.73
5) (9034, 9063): -0.36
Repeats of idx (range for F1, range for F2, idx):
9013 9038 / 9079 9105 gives -0.99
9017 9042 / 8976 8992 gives -1.06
